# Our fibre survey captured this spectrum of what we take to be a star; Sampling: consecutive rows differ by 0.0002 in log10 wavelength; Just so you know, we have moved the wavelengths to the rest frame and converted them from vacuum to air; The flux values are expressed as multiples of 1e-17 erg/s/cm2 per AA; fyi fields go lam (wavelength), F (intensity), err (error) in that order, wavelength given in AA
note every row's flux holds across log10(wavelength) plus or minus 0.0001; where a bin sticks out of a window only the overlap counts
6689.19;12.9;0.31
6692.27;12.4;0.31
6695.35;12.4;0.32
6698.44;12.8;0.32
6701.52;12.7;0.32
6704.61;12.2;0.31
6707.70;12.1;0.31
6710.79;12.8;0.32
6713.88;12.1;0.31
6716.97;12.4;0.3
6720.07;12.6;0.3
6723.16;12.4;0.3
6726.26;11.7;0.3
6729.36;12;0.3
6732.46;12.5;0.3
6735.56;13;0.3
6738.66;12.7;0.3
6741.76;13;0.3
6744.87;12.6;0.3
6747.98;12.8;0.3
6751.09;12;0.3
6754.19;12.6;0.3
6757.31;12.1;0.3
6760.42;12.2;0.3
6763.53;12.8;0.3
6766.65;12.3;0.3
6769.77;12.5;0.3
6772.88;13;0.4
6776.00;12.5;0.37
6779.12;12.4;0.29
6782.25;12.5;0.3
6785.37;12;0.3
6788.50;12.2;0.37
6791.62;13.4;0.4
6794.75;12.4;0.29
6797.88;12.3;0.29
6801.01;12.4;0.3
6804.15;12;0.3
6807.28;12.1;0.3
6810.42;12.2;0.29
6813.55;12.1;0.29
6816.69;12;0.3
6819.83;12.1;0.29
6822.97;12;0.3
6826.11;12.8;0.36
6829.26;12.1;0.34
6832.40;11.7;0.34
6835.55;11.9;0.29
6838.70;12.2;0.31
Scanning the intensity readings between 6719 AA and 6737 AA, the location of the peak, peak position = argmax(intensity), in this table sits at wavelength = 6735.56 AA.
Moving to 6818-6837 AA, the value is 6826.11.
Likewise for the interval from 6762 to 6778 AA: 6772.88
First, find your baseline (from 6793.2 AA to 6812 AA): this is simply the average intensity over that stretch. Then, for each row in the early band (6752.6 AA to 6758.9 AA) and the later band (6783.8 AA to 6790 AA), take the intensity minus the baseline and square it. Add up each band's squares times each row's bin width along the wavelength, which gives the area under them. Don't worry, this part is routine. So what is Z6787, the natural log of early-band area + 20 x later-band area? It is 1.4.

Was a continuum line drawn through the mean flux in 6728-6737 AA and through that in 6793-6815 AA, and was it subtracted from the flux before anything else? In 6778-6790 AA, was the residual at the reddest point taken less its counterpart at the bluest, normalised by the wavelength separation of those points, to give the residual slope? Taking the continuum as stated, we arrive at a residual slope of -0.017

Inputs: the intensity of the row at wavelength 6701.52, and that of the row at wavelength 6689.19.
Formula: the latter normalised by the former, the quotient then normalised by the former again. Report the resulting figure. 0.0800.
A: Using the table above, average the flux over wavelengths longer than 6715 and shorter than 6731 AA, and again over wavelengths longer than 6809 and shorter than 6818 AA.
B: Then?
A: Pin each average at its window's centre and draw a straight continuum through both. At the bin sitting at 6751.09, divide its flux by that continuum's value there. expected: 0.985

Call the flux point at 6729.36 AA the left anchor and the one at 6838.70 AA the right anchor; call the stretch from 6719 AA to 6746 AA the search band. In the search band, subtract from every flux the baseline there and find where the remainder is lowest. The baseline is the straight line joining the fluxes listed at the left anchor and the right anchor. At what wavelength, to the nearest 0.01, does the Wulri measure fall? 6726.26 AA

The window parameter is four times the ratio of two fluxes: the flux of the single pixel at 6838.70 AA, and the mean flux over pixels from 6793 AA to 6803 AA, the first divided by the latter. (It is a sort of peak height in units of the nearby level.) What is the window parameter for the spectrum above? 3.95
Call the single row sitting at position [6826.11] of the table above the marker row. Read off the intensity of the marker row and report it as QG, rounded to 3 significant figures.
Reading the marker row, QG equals 12.8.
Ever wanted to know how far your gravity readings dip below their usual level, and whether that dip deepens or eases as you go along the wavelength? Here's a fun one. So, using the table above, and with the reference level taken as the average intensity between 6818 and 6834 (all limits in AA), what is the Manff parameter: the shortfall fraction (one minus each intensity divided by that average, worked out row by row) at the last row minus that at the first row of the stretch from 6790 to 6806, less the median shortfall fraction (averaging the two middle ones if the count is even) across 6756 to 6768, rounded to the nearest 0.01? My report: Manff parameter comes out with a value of 0.12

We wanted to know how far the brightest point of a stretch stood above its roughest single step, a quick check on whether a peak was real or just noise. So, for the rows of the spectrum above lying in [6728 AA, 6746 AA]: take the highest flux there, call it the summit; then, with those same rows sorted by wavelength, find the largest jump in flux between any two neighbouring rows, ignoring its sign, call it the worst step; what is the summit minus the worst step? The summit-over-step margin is 12.5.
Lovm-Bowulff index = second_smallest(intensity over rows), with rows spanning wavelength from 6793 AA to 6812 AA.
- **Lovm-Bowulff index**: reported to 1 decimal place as 12.1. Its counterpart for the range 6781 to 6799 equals 12.2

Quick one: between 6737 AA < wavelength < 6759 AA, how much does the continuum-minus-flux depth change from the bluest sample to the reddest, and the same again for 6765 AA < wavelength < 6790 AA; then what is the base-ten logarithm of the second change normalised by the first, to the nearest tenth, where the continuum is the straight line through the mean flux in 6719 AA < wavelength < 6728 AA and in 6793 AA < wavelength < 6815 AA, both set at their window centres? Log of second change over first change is -0.8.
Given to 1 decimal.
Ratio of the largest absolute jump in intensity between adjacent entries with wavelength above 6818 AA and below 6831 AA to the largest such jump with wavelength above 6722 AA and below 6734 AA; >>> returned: 1.1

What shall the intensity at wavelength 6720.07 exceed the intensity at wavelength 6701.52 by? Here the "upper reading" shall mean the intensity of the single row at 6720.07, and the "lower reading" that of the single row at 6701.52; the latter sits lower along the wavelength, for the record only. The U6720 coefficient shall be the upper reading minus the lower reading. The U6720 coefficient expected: -0.10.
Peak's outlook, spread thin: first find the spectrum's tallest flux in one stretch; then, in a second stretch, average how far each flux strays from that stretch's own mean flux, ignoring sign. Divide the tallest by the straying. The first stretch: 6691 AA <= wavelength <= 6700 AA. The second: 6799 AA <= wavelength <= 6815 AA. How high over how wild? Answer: 114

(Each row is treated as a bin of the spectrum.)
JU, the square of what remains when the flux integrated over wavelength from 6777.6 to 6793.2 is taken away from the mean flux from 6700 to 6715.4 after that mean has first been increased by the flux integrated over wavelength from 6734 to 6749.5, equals 259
